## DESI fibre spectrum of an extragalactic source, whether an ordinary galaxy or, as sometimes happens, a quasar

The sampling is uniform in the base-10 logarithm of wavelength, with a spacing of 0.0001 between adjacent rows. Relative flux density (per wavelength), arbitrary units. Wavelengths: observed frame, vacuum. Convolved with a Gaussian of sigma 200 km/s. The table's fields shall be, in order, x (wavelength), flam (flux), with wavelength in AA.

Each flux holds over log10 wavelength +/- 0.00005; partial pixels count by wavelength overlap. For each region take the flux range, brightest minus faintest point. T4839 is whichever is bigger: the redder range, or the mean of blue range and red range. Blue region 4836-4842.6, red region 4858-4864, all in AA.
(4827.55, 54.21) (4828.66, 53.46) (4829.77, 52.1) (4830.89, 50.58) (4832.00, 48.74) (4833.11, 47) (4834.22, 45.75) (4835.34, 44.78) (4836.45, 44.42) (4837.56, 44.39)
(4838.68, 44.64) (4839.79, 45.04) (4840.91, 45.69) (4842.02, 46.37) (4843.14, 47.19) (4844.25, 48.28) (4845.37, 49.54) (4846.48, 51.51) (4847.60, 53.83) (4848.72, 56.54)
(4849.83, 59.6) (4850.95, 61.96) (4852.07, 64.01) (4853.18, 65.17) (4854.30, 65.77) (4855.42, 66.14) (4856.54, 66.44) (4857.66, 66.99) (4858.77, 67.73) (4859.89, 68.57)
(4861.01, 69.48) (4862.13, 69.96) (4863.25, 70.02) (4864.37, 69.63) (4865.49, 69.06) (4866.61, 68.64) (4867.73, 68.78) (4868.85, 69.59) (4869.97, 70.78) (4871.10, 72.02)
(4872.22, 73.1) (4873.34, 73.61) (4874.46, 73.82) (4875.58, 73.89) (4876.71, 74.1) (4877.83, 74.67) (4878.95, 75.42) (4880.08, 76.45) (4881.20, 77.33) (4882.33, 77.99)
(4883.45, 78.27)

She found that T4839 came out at 2.3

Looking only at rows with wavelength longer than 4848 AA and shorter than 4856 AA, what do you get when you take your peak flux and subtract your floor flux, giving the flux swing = 10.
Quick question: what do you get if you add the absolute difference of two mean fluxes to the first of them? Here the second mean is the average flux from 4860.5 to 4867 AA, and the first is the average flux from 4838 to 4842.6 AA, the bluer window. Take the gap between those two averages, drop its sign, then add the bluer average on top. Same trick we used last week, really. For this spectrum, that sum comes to 69.5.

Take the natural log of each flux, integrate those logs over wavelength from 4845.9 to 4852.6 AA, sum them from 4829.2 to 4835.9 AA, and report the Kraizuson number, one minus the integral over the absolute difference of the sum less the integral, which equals -5.9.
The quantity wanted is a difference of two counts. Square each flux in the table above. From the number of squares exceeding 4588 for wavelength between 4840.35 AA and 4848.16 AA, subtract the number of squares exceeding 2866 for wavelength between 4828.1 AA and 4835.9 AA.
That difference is 0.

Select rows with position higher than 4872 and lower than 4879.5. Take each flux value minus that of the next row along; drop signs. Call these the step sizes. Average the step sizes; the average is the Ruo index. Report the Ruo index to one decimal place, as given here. 0.4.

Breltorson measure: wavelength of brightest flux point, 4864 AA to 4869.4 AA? 4864.37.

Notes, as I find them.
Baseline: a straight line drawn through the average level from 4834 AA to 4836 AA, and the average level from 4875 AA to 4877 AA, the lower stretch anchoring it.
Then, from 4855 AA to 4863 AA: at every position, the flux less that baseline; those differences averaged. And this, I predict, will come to 6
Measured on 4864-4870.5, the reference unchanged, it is 2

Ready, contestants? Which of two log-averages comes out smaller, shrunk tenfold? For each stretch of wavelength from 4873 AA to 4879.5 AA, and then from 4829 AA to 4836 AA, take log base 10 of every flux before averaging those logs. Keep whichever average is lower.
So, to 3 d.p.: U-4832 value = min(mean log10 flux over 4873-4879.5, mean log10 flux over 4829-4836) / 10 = 0.168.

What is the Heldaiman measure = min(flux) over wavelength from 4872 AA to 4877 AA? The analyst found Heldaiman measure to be 73.1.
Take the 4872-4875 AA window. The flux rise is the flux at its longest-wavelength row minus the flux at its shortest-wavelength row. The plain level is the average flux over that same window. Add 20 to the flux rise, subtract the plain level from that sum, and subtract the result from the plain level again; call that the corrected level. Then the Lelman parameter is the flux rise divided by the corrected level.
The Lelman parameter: 0.01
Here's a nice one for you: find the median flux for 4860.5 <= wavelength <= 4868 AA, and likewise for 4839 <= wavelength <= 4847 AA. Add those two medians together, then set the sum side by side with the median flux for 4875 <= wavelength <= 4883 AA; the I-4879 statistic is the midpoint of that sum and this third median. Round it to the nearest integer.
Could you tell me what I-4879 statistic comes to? 96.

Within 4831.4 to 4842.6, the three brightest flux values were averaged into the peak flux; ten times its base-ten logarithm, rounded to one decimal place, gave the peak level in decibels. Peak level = 16.8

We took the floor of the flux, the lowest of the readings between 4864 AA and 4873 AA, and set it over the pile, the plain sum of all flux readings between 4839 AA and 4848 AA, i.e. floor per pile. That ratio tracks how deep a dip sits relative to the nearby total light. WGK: 0.177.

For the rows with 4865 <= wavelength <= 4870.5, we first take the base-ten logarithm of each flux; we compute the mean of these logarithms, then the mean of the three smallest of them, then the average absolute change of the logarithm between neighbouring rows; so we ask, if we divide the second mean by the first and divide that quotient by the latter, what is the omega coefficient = 250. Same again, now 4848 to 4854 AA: 64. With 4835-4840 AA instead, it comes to 395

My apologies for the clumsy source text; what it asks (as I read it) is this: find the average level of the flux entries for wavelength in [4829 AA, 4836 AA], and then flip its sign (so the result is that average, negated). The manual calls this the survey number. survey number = -48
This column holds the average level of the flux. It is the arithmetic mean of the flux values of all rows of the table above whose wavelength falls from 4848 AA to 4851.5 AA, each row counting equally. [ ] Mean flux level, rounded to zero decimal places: 59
